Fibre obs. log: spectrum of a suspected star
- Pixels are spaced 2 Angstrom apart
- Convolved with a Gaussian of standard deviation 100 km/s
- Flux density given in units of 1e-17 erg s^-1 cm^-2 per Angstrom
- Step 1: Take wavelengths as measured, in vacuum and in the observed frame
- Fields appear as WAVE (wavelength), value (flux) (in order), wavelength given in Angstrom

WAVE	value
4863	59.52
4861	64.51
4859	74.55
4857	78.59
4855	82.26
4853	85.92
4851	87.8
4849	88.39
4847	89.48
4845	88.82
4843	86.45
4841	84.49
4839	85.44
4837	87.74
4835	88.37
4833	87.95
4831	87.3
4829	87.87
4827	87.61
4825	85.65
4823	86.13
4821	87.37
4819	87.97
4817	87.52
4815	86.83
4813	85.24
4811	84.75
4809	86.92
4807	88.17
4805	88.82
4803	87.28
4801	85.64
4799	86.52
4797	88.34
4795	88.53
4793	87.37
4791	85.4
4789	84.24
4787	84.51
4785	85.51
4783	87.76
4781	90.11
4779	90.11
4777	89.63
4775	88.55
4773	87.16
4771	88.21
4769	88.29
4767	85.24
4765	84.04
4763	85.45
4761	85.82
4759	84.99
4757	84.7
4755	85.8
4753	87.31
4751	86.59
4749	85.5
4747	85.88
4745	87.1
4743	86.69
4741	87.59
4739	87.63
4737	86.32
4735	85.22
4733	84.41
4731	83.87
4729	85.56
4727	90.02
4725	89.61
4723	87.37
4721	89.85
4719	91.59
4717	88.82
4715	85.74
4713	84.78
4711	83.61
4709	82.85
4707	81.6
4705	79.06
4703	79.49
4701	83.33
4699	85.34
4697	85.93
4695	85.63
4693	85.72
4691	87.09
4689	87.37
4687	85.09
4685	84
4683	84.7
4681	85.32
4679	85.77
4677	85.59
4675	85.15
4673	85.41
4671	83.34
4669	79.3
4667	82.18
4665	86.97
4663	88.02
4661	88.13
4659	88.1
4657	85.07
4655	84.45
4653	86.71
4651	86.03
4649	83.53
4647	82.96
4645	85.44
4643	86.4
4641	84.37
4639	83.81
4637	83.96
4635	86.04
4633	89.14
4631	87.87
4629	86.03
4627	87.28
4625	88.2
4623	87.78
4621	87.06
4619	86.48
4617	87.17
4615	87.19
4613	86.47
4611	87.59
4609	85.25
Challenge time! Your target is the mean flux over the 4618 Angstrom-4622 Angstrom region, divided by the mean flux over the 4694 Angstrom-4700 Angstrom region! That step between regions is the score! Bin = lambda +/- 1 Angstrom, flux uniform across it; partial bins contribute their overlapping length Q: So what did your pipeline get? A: 1.01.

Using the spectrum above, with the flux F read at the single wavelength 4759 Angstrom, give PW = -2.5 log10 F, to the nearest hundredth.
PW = -4.82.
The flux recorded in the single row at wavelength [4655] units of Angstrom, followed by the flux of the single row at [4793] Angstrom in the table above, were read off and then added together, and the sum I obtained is 172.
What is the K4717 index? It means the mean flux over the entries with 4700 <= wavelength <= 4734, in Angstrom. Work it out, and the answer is 85.4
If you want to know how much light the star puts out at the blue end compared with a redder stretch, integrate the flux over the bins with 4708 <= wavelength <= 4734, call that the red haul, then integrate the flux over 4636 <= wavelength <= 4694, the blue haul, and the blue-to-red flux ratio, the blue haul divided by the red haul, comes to 2.2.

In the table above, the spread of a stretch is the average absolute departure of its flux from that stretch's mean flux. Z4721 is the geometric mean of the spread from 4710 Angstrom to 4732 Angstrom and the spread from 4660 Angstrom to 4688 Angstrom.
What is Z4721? 1.95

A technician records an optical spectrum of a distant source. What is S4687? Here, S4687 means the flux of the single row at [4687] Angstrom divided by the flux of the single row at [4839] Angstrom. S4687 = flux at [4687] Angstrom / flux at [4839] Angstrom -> 1.00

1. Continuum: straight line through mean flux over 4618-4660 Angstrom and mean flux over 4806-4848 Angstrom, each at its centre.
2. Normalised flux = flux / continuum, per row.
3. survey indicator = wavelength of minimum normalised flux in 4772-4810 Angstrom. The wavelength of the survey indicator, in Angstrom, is 4789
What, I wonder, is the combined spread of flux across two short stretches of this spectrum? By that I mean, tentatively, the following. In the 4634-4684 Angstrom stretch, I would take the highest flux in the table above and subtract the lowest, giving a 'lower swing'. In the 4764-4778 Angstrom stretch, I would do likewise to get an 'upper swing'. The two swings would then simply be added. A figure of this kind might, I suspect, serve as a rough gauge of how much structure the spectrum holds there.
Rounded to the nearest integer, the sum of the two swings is 14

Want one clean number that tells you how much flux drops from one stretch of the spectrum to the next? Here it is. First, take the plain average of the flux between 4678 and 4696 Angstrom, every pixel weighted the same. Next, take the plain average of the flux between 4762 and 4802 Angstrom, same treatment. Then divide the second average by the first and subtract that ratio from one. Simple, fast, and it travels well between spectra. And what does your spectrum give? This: -0.016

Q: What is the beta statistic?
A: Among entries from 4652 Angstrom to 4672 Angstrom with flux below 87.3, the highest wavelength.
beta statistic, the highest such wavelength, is 4671 Angstrom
